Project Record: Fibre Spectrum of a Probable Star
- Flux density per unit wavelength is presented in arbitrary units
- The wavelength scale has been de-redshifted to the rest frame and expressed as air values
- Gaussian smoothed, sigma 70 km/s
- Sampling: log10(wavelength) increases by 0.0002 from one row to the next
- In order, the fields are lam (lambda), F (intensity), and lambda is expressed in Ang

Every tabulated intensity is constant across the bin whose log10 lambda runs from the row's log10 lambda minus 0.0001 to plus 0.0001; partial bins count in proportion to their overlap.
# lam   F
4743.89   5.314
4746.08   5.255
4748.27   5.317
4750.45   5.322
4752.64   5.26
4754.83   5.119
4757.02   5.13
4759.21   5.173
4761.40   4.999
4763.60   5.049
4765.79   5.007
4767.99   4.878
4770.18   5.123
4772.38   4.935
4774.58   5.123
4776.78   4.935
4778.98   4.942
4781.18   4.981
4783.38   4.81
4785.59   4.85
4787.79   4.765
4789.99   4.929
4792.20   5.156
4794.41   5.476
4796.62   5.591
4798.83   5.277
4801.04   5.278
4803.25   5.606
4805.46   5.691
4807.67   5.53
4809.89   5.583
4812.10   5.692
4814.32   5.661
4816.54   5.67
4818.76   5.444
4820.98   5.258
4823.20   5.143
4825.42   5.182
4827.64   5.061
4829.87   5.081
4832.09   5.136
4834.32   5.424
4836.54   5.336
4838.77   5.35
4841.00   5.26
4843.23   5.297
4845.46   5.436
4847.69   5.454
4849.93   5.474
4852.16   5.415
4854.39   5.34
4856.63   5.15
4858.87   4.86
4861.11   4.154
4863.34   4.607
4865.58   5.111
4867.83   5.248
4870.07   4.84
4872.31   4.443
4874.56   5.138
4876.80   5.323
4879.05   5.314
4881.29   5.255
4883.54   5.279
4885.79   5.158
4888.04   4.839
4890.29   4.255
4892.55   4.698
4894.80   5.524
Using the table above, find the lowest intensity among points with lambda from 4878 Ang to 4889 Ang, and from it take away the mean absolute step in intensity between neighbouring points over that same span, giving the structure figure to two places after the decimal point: 4.71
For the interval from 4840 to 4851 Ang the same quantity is 5.21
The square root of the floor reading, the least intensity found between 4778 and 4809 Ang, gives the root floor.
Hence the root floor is 2.18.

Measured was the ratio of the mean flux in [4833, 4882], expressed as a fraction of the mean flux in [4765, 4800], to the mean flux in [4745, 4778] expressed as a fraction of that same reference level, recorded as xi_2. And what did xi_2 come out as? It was 1.008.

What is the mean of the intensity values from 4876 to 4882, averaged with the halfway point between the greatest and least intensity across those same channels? 5.3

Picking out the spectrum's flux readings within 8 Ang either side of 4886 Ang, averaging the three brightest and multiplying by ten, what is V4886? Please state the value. 52.8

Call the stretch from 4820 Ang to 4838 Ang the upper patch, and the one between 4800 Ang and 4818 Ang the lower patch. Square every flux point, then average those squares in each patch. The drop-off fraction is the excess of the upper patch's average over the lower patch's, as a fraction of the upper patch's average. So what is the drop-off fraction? -0.15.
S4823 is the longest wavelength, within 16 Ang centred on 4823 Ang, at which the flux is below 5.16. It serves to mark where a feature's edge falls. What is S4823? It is 4829.87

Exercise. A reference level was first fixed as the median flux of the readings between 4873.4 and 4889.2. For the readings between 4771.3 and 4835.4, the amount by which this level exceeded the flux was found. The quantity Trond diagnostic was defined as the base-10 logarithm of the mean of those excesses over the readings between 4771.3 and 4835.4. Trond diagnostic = -2.2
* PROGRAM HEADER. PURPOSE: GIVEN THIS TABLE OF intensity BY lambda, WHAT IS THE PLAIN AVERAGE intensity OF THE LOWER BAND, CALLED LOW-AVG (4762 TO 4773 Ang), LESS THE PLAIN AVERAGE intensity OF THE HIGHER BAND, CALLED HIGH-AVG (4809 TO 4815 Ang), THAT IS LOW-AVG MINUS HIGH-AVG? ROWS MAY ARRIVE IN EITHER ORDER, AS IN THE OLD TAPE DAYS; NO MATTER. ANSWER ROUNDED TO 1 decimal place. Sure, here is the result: -0.6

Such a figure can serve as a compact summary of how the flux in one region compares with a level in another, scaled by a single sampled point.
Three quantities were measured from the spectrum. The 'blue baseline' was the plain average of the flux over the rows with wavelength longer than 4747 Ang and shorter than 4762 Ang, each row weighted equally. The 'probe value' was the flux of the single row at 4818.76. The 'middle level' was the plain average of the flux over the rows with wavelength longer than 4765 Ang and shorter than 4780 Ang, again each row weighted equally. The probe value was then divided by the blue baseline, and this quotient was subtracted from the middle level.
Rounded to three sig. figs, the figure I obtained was 3.94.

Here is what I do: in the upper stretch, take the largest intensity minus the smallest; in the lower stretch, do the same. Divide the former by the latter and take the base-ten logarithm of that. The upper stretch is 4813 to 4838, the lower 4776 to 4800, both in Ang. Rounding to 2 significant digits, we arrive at -0.13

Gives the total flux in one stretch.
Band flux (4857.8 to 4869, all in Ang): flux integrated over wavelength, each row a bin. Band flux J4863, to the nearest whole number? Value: 54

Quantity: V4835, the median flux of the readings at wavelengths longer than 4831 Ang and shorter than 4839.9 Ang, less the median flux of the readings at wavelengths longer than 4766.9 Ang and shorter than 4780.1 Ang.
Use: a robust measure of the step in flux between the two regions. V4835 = 0.40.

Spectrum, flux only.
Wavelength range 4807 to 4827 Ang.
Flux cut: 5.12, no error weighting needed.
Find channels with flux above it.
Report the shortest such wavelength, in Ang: 4807.67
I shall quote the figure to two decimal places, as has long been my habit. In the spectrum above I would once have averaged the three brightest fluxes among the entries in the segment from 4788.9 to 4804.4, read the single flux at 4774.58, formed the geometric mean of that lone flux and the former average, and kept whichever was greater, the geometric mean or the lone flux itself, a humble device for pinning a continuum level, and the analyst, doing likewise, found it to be 5.34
